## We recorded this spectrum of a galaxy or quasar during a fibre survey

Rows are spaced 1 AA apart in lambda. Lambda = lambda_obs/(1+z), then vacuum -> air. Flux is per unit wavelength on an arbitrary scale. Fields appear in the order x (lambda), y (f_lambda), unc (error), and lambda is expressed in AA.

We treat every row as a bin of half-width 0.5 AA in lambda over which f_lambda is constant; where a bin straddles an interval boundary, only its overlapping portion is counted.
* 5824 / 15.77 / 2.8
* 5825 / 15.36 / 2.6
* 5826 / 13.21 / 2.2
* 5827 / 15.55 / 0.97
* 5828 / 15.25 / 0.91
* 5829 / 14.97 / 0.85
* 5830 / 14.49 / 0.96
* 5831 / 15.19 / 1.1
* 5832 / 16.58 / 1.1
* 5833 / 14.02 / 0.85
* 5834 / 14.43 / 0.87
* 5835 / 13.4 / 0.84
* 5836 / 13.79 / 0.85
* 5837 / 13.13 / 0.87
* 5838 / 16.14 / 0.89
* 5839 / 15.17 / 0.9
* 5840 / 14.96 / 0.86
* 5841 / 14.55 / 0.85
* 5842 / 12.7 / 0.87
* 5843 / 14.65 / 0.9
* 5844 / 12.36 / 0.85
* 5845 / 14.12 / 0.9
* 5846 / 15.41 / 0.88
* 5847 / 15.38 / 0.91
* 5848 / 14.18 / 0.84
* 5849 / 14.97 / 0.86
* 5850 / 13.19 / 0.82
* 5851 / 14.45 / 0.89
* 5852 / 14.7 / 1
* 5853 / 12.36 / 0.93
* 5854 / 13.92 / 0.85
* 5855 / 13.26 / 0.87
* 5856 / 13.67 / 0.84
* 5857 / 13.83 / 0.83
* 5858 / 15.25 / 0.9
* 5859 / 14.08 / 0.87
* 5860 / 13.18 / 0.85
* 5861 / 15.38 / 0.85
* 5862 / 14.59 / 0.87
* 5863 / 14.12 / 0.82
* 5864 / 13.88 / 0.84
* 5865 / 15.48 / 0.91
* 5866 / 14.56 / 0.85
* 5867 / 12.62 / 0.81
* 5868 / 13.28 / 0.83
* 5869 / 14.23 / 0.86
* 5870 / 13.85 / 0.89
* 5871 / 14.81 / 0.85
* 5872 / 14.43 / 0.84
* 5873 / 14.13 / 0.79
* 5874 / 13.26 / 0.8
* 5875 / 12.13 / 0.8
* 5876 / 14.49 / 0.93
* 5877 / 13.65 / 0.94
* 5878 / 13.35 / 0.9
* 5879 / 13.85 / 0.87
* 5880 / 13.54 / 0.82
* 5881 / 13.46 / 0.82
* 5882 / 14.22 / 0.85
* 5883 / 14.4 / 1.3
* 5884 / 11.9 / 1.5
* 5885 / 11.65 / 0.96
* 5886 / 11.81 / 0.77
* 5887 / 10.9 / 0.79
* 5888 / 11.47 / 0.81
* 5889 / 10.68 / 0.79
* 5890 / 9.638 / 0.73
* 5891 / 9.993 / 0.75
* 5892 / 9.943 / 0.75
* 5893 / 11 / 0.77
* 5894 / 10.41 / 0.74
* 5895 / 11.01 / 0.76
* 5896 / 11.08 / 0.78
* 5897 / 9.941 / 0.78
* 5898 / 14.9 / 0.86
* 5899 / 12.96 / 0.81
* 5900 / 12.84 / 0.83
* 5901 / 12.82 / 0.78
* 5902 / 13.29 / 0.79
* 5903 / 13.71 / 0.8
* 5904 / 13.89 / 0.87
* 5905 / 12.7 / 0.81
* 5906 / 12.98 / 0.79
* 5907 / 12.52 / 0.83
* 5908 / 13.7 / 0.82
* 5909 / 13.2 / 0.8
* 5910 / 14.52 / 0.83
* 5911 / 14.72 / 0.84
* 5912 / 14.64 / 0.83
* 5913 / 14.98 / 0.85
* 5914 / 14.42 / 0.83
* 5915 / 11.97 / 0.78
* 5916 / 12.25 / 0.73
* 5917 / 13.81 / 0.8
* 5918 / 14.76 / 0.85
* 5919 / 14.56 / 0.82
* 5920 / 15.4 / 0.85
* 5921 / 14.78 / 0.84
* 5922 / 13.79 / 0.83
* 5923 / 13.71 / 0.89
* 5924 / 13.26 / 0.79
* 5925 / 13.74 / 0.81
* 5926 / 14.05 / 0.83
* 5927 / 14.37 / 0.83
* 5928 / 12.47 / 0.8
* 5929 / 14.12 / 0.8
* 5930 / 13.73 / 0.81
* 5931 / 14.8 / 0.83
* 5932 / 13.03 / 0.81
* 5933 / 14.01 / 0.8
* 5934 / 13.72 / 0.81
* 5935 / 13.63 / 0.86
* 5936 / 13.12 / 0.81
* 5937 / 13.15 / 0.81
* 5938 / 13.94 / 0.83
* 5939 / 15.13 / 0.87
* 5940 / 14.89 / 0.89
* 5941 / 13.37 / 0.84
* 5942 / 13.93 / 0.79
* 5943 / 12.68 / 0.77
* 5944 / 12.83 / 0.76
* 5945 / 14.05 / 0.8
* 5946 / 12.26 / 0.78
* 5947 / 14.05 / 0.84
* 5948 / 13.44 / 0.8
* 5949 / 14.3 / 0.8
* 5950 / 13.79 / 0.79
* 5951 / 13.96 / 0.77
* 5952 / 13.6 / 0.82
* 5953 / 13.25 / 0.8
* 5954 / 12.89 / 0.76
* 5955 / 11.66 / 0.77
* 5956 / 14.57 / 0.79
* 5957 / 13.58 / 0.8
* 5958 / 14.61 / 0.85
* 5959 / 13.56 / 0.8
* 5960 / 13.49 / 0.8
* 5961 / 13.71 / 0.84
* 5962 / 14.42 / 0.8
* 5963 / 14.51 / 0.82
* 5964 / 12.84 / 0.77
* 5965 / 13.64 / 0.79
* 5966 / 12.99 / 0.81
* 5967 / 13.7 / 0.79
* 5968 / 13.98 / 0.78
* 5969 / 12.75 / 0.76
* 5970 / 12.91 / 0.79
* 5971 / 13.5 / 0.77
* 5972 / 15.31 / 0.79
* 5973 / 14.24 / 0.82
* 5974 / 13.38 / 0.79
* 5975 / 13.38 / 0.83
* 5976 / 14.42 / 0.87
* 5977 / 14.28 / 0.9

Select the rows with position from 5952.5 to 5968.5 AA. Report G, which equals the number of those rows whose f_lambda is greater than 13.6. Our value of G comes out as 8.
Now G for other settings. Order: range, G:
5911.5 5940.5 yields 22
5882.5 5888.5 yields 1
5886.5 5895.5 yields 0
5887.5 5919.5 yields 12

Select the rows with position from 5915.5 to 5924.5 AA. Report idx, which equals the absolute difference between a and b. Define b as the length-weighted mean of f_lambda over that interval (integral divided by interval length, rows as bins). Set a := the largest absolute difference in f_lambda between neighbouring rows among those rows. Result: 12.5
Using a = 1.56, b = 14.0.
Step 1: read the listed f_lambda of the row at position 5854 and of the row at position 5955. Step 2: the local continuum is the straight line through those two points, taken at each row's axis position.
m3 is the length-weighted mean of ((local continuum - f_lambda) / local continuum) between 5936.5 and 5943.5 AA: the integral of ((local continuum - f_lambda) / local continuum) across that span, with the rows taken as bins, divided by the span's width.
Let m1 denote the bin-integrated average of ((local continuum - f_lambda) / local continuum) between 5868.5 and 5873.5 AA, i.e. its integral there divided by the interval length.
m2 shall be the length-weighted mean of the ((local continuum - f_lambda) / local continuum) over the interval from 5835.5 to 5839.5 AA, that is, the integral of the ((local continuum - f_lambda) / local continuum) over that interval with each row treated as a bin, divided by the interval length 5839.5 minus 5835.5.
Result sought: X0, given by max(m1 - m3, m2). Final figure 0.10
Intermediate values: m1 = -0.055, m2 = -0.019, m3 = -0.16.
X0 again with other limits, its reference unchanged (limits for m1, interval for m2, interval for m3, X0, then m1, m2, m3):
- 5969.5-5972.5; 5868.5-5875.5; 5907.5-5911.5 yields -0.02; -0.231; -0.023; -0.11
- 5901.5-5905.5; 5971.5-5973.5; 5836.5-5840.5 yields 0.00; -0.046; -0.311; -0.04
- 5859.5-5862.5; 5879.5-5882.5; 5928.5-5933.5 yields 0.10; -0.045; -0.032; -0.14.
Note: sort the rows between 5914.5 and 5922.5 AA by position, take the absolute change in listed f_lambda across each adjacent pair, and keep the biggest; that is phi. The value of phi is 1.6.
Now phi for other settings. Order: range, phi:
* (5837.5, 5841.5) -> 1.0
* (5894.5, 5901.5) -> 5.0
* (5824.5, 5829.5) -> 2.3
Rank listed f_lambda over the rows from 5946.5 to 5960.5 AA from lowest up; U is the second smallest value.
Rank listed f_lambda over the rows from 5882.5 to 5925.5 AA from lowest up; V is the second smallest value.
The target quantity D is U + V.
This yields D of 22.8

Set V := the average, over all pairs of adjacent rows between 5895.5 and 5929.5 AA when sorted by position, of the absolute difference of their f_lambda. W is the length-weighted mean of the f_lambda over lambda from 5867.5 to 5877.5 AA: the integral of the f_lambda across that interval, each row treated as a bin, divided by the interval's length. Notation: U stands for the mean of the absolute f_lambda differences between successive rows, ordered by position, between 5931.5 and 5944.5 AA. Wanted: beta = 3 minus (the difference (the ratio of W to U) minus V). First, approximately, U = 0.63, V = 0.86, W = 13.8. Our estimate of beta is -18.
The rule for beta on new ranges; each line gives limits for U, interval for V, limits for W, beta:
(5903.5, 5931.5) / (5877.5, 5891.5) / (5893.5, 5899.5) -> -12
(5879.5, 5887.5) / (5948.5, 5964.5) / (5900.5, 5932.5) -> -16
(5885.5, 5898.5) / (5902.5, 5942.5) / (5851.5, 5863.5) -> -10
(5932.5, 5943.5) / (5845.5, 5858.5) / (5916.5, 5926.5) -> -18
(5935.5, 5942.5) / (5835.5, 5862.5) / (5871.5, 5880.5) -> -15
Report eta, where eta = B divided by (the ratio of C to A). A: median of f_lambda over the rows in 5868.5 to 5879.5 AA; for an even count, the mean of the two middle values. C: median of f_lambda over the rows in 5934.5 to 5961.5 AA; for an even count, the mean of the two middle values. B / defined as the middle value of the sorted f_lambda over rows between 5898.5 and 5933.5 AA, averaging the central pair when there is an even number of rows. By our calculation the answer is 14.0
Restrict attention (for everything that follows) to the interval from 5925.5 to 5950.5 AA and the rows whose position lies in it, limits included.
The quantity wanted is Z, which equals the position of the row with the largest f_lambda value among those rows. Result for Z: 5939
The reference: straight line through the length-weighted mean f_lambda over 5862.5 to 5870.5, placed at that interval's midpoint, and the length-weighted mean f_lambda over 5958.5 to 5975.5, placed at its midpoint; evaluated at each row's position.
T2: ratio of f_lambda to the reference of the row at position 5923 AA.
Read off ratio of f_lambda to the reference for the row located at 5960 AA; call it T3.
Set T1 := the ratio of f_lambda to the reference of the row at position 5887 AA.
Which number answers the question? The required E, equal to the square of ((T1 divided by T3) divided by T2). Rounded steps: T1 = 0.78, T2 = 0.99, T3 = 0.985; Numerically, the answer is 0.6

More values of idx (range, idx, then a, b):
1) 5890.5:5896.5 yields 9.5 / 1.06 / 10.6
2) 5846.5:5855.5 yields 11.7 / 2.34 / 14.0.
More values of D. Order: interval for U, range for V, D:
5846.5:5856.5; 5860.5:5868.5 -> 26.5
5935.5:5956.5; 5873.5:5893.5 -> 22.2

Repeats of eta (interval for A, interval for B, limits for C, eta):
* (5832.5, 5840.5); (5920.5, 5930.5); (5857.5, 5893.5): 14.4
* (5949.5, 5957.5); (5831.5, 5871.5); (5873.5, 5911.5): 14.9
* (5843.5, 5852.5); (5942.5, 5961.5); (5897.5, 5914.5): 14.3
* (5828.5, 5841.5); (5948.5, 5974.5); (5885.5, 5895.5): 18.4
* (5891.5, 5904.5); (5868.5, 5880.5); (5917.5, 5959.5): 12.9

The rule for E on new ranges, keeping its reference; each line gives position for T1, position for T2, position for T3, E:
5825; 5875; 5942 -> 1.5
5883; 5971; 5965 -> 1.1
